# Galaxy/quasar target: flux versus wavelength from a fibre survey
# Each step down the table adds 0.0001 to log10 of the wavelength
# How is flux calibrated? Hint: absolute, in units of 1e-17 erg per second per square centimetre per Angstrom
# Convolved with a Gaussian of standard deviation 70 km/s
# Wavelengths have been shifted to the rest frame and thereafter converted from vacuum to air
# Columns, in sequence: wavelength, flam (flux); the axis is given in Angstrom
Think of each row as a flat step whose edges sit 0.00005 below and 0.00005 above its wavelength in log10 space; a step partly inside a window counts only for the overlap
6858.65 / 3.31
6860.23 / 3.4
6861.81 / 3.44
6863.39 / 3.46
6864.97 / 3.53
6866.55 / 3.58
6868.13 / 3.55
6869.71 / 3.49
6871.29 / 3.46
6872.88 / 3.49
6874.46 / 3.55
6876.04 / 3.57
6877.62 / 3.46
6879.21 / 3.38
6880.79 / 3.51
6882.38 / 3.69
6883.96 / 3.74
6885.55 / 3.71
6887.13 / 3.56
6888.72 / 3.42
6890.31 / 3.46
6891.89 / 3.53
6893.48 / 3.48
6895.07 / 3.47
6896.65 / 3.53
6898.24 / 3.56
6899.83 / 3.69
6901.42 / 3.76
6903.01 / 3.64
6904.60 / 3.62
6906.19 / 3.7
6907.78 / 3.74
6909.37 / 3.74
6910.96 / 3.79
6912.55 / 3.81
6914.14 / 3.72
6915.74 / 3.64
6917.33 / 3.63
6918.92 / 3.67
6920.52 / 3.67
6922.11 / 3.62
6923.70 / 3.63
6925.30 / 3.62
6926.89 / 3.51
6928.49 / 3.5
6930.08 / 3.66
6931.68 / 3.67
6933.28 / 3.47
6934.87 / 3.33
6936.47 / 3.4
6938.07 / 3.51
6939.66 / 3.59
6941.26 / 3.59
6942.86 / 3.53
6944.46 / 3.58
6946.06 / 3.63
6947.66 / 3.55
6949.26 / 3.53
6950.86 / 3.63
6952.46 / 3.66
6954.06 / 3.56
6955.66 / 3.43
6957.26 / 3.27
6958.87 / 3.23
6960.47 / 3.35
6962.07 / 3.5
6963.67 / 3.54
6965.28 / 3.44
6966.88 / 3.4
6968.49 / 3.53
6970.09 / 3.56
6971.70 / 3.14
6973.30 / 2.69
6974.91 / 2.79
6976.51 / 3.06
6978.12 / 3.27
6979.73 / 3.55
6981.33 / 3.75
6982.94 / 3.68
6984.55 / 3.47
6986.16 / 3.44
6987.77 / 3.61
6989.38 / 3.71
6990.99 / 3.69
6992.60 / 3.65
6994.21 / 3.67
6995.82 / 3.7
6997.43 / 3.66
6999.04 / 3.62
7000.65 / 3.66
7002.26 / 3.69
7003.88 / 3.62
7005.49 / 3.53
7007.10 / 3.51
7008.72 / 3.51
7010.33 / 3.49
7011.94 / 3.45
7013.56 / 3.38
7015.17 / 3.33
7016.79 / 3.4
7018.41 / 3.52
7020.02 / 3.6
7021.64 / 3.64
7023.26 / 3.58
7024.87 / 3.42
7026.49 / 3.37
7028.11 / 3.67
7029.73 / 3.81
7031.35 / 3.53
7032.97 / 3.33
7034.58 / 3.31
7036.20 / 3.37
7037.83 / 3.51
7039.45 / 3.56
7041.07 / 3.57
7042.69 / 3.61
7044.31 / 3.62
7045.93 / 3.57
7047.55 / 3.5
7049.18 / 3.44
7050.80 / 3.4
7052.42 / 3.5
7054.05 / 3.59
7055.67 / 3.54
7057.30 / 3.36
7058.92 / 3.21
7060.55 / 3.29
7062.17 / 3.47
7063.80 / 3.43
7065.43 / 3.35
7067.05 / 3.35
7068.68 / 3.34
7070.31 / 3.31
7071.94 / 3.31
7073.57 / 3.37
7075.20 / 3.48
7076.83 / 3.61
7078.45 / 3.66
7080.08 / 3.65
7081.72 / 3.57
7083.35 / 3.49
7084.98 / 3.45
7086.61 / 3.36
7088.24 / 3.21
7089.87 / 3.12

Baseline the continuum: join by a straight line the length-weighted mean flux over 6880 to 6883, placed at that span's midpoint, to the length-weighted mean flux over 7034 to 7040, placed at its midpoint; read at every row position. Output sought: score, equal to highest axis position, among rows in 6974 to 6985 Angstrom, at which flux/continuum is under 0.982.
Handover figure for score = 6978.12 Angstrom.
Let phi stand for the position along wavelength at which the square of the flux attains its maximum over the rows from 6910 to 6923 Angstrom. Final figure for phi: 6912.55 Angstrom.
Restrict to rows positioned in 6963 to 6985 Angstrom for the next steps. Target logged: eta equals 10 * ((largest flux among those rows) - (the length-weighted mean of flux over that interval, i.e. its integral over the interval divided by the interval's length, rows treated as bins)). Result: 4.1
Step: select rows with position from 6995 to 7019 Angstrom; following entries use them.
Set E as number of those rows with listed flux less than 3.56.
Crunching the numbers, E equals 9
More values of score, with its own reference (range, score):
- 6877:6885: 6880.79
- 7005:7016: 7015.17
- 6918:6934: 6933.28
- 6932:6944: 6936.47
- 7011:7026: 7015.17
